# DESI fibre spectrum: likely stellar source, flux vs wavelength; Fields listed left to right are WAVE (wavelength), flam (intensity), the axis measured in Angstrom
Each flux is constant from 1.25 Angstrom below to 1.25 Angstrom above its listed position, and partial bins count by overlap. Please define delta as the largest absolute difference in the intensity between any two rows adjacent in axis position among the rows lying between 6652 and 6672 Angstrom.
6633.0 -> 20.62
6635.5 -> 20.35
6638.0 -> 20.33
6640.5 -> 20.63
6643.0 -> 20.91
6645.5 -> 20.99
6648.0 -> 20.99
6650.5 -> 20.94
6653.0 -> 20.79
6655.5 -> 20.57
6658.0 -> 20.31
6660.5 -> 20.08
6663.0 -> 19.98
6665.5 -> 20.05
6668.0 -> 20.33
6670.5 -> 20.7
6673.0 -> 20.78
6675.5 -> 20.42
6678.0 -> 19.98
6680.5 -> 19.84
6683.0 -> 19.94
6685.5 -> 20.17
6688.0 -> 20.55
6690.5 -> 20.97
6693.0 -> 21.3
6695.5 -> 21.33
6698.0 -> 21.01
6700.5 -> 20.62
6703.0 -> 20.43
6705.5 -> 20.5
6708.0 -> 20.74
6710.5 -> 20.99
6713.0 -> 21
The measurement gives 0.37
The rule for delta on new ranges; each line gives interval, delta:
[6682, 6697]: 0.42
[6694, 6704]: 0.39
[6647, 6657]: 0.22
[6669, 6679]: 0.44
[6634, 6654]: 0.30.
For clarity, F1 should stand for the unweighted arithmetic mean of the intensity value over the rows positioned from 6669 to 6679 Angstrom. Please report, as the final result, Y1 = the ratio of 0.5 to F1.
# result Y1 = 0.0244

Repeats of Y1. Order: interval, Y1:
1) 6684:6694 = 0.0241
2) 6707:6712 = 0.0240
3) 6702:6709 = 0.0243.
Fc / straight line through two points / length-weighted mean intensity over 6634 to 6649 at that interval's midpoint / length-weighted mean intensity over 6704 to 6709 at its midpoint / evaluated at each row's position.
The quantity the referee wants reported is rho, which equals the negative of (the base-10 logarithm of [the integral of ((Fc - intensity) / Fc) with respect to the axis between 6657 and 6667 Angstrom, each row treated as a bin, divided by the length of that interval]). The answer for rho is 1.57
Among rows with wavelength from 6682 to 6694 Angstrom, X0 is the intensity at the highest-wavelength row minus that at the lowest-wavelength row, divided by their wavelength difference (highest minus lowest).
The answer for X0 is 0.14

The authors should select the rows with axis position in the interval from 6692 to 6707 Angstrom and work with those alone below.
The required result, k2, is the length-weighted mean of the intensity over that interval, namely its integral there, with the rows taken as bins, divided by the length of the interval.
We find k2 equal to 20.9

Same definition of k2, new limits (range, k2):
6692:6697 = 21.3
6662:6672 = 20.3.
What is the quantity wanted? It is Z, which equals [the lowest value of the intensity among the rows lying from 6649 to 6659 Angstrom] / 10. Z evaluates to 2.031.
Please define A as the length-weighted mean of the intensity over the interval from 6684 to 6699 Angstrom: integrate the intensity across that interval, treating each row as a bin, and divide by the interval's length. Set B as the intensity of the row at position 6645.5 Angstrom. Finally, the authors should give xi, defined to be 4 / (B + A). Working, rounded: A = 20.87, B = 20.99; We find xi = 0.096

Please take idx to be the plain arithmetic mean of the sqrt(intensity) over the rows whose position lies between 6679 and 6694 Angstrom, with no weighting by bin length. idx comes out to 4.52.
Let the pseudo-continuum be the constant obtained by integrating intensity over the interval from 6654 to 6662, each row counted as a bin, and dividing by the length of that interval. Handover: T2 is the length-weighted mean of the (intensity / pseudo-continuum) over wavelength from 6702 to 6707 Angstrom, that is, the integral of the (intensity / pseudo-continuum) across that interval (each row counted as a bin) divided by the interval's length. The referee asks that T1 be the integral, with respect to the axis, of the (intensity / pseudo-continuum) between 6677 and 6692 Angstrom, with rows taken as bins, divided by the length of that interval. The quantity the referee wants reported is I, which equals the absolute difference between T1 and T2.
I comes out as 0.011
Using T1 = 1.00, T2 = 1.01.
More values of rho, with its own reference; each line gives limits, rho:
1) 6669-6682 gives 1.82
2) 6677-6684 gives 1.46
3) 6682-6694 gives 2.66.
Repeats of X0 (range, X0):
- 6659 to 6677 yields 0.02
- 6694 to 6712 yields -0.02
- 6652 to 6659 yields -0.10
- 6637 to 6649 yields 0.07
